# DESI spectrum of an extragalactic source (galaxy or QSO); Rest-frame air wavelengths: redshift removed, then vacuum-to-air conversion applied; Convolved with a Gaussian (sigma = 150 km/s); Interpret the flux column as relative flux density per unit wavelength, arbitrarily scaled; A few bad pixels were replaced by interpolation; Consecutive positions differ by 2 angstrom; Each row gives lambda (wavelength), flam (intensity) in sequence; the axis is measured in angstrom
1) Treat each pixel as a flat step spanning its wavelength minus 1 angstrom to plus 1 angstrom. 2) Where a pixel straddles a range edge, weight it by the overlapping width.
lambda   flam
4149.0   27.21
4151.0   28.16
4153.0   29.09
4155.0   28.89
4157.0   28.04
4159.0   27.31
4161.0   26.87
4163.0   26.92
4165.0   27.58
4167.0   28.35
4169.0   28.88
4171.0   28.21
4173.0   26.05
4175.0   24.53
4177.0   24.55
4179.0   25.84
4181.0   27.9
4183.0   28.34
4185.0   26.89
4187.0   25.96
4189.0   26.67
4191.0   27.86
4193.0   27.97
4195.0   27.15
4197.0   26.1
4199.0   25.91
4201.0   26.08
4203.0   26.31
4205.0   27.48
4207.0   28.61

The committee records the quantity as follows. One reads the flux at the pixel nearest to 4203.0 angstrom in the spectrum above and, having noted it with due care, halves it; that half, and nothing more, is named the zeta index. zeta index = 13.2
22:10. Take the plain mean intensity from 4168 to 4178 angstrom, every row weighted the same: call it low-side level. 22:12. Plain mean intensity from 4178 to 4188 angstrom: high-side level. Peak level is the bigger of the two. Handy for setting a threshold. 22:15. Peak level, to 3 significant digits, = 27.0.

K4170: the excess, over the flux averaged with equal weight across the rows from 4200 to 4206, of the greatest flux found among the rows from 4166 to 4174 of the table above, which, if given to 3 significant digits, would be 2.26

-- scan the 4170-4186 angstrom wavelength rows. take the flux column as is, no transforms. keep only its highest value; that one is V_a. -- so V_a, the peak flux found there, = 28.34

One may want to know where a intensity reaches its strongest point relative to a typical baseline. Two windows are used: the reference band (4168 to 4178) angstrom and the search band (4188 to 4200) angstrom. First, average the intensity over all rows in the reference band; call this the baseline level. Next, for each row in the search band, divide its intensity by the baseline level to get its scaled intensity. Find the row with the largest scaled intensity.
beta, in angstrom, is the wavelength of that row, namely 4193.0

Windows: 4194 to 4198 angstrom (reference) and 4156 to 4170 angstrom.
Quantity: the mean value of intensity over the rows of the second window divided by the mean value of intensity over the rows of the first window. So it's 1.04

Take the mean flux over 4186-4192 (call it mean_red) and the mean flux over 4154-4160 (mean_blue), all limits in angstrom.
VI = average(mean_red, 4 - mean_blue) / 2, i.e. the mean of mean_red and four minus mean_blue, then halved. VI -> 0.7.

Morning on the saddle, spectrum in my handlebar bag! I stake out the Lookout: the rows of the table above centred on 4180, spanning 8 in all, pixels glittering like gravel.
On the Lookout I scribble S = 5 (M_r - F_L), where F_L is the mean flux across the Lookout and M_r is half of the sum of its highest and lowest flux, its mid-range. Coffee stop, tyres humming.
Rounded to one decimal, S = -1.1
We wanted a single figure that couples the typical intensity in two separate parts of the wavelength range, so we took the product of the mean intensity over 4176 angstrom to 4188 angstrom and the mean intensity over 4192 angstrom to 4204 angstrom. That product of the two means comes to 707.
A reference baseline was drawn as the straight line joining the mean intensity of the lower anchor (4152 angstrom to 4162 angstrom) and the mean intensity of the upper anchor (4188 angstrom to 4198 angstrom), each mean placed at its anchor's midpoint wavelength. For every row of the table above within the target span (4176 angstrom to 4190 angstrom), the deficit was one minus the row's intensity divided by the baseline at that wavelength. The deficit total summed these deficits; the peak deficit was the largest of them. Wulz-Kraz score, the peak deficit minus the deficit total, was -0.10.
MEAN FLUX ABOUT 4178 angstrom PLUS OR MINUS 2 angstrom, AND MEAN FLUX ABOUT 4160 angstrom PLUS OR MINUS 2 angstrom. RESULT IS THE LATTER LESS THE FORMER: 1.9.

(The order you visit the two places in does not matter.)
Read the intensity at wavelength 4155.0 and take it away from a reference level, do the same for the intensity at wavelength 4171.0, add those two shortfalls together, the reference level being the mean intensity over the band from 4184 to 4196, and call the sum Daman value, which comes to -3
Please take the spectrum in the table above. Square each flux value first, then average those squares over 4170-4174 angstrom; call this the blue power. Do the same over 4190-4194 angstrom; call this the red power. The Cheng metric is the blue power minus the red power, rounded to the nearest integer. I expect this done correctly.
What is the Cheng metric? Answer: -42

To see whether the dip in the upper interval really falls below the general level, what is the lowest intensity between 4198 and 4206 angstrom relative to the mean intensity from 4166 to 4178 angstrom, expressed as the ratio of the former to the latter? 0.968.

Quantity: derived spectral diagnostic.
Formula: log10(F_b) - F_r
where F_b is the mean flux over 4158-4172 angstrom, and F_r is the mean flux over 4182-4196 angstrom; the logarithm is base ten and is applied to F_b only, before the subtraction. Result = -25.8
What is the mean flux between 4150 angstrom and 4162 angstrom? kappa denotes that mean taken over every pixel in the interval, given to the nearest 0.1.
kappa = 28.1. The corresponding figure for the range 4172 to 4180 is 25.2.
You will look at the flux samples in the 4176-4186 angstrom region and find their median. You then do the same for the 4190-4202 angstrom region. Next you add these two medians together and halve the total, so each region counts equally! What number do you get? 26.8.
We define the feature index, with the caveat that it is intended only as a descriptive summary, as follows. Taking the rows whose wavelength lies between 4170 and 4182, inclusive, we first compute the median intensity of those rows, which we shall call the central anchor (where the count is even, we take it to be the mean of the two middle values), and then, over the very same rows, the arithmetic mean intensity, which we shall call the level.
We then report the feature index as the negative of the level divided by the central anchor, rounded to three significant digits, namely -1.01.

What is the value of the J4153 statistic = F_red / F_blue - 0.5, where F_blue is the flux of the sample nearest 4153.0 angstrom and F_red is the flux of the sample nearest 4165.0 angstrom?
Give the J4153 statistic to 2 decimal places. 0.45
